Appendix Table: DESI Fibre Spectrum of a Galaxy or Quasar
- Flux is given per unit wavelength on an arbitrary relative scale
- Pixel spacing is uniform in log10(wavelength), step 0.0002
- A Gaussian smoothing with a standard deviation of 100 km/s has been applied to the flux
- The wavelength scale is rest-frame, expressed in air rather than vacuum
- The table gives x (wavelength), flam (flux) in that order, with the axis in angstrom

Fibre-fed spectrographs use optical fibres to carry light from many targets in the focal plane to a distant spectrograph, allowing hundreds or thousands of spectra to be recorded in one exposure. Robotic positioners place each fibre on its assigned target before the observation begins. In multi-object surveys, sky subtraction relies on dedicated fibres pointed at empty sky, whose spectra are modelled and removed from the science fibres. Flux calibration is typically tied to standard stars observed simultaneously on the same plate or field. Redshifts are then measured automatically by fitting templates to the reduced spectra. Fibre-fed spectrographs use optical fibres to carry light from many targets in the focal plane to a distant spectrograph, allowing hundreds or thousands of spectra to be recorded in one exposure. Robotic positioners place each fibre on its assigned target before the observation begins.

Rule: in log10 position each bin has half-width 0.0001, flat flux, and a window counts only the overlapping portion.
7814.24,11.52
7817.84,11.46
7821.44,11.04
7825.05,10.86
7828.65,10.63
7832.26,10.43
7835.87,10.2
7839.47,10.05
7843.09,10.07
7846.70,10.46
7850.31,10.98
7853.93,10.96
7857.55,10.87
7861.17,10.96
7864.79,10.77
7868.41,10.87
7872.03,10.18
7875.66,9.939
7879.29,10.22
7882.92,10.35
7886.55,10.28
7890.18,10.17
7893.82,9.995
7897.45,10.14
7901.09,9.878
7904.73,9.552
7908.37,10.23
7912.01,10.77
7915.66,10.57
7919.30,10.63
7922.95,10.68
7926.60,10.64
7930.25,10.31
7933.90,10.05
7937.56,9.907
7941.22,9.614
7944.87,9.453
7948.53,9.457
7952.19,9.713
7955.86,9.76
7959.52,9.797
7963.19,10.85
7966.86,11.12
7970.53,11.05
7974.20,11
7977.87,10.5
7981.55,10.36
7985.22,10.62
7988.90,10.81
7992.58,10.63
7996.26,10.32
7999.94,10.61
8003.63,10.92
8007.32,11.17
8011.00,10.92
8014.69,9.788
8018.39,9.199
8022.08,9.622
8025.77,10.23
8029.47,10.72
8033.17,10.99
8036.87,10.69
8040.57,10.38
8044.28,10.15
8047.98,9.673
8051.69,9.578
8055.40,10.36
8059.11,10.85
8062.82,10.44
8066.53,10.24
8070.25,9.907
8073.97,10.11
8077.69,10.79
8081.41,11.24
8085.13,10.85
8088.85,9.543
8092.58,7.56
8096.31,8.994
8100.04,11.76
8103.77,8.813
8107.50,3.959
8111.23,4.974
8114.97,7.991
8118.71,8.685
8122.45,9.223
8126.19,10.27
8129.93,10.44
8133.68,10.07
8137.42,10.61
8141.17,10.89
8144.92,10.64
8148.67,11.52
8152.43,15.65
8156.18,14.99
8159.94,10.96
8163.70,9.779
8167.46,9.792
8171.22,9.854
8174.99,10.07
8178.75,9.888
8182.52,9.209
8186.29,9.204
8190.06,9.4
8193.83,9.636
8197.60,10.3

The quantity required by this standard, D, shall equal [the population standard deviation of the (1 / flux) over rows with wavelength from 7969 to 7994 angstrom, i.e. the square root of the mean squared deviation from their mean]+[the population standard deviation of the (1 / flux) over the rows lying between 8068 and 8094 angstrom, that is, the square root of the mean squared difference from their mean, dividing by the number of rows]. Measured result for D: 0.0156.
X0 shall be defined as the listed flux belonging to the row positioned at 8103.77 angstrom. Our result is 8.813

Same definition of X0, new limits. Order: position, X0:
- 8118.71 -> 8.685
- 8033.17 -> 10.99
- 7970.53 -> 11.05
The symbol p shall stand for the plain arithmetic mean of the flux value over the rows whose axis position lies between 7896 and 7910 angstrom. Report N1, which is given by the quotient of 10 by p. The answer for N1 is 1.01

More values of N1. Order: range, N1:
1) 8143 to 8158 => 0.76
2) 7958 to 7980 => 0.93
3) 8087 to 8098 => 1.15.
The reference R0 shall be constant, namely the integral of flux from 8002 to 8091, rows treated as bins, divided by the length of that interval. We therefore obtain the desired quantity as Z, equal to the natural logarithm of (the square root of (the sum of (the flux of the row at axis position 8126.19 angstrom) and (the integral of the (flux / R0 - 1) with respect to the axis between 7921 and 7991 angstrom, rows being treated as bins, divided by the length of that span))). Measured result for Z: 1.16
